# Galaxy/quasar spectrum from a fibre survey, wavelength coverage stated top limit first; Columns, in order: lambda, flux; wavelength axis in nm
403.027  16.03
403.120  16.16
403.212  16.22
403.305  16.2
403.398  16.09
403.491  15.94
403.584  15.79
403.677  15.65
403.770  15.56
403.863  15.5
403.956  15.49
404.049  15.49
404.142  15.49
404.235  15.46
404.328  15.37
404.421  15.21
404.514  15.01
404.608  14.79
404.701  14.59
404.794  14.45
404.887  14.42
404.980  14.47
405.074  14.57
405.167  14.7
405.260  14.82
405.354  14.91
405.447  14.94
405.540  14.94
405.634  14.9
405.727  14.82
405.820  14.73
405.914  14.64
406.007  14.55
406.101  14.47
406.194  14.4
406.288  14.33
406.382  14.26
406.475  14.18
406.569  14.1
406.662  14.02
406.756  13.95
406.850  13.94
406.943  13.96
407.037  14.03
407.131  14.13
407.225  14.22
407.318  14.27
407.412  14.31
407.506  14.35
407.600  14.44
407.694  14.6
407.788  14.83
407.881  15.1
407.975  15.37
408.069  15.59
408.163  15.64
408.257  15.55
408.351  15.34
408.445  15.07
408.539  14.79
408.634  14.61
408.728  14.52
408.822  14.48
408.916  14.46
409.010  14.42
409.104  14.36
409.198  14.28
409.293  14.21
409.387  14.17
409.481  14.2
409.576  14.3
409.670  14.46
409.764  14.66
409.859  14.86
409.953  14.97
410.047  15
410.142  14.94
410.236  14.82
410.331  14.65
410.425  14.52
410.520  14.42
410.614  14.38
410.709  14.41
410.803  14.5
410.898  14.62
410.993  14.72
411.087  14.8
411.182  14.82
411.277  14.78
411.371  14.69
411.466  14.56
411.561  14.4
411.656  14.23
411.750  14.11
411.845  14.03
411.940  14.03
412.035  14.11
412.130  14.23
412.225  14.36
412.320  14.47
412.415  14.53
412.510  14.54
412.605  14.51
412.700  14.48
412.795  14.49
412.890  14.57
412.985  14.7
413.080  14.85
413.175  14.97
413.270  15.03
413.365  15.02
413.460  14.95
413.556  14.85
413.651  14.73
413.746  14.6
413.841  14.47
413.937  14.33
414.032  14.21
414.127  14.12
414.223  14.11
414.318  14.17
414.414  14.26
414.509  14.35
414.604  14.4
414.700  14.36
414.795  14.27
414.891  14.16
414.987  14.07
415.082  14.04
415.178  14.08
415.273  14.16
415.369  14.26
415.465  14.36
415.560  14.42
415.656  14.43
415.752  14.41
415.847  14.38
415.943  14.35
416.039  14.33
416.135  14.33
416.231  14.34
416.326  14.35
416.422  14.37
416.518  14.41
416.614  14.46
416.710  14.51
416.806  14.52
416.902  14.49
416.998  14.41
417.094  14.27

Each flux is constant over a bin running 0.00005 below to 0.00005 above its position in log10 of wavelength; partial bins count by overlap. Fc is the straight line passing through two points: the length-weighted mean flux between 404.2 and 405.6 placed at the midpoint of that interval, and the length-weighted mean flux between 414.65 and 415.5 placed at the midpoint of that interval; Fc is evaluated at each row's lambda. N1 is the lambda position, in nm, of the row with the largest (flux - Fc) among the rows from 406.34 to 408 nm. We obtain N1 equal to 407.975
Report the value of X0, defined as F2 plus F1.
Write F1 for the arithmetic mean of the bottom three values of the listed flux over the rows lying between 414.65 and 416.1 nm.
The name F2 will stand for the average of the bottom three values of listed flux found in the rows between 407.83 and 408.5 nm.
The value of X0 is 29.2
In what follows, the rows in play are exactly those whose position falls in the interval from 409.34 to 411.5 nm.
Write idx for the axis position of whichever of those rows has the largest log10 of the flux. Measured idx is 410.047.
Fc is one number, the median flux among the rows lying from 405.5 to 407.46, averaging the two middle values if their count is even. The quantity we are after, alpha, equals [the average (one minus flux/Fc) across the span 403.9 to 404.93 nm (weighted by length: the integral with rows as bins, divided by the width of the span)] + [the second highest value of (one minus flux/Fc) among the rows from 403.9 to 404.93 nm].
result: -0.069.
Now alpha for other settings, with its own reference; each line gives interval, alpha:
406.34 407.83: 0.026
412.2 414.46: -0.010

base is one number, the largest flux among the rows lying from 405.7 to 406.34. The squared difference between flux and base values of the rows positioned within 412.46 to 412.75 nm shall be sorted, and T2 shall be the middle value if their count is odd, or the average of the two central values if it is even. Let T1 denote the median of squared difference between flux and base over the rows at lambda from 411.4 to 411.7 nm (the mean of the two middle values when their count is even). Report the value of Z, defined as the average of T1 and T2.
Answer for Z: 0.14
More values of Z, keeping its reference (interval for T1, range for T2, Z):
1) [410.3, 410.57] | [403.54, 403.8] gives 0.39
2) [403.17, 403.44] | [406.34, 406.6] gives 1.16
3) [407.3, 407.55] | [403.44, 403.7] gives 0.60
